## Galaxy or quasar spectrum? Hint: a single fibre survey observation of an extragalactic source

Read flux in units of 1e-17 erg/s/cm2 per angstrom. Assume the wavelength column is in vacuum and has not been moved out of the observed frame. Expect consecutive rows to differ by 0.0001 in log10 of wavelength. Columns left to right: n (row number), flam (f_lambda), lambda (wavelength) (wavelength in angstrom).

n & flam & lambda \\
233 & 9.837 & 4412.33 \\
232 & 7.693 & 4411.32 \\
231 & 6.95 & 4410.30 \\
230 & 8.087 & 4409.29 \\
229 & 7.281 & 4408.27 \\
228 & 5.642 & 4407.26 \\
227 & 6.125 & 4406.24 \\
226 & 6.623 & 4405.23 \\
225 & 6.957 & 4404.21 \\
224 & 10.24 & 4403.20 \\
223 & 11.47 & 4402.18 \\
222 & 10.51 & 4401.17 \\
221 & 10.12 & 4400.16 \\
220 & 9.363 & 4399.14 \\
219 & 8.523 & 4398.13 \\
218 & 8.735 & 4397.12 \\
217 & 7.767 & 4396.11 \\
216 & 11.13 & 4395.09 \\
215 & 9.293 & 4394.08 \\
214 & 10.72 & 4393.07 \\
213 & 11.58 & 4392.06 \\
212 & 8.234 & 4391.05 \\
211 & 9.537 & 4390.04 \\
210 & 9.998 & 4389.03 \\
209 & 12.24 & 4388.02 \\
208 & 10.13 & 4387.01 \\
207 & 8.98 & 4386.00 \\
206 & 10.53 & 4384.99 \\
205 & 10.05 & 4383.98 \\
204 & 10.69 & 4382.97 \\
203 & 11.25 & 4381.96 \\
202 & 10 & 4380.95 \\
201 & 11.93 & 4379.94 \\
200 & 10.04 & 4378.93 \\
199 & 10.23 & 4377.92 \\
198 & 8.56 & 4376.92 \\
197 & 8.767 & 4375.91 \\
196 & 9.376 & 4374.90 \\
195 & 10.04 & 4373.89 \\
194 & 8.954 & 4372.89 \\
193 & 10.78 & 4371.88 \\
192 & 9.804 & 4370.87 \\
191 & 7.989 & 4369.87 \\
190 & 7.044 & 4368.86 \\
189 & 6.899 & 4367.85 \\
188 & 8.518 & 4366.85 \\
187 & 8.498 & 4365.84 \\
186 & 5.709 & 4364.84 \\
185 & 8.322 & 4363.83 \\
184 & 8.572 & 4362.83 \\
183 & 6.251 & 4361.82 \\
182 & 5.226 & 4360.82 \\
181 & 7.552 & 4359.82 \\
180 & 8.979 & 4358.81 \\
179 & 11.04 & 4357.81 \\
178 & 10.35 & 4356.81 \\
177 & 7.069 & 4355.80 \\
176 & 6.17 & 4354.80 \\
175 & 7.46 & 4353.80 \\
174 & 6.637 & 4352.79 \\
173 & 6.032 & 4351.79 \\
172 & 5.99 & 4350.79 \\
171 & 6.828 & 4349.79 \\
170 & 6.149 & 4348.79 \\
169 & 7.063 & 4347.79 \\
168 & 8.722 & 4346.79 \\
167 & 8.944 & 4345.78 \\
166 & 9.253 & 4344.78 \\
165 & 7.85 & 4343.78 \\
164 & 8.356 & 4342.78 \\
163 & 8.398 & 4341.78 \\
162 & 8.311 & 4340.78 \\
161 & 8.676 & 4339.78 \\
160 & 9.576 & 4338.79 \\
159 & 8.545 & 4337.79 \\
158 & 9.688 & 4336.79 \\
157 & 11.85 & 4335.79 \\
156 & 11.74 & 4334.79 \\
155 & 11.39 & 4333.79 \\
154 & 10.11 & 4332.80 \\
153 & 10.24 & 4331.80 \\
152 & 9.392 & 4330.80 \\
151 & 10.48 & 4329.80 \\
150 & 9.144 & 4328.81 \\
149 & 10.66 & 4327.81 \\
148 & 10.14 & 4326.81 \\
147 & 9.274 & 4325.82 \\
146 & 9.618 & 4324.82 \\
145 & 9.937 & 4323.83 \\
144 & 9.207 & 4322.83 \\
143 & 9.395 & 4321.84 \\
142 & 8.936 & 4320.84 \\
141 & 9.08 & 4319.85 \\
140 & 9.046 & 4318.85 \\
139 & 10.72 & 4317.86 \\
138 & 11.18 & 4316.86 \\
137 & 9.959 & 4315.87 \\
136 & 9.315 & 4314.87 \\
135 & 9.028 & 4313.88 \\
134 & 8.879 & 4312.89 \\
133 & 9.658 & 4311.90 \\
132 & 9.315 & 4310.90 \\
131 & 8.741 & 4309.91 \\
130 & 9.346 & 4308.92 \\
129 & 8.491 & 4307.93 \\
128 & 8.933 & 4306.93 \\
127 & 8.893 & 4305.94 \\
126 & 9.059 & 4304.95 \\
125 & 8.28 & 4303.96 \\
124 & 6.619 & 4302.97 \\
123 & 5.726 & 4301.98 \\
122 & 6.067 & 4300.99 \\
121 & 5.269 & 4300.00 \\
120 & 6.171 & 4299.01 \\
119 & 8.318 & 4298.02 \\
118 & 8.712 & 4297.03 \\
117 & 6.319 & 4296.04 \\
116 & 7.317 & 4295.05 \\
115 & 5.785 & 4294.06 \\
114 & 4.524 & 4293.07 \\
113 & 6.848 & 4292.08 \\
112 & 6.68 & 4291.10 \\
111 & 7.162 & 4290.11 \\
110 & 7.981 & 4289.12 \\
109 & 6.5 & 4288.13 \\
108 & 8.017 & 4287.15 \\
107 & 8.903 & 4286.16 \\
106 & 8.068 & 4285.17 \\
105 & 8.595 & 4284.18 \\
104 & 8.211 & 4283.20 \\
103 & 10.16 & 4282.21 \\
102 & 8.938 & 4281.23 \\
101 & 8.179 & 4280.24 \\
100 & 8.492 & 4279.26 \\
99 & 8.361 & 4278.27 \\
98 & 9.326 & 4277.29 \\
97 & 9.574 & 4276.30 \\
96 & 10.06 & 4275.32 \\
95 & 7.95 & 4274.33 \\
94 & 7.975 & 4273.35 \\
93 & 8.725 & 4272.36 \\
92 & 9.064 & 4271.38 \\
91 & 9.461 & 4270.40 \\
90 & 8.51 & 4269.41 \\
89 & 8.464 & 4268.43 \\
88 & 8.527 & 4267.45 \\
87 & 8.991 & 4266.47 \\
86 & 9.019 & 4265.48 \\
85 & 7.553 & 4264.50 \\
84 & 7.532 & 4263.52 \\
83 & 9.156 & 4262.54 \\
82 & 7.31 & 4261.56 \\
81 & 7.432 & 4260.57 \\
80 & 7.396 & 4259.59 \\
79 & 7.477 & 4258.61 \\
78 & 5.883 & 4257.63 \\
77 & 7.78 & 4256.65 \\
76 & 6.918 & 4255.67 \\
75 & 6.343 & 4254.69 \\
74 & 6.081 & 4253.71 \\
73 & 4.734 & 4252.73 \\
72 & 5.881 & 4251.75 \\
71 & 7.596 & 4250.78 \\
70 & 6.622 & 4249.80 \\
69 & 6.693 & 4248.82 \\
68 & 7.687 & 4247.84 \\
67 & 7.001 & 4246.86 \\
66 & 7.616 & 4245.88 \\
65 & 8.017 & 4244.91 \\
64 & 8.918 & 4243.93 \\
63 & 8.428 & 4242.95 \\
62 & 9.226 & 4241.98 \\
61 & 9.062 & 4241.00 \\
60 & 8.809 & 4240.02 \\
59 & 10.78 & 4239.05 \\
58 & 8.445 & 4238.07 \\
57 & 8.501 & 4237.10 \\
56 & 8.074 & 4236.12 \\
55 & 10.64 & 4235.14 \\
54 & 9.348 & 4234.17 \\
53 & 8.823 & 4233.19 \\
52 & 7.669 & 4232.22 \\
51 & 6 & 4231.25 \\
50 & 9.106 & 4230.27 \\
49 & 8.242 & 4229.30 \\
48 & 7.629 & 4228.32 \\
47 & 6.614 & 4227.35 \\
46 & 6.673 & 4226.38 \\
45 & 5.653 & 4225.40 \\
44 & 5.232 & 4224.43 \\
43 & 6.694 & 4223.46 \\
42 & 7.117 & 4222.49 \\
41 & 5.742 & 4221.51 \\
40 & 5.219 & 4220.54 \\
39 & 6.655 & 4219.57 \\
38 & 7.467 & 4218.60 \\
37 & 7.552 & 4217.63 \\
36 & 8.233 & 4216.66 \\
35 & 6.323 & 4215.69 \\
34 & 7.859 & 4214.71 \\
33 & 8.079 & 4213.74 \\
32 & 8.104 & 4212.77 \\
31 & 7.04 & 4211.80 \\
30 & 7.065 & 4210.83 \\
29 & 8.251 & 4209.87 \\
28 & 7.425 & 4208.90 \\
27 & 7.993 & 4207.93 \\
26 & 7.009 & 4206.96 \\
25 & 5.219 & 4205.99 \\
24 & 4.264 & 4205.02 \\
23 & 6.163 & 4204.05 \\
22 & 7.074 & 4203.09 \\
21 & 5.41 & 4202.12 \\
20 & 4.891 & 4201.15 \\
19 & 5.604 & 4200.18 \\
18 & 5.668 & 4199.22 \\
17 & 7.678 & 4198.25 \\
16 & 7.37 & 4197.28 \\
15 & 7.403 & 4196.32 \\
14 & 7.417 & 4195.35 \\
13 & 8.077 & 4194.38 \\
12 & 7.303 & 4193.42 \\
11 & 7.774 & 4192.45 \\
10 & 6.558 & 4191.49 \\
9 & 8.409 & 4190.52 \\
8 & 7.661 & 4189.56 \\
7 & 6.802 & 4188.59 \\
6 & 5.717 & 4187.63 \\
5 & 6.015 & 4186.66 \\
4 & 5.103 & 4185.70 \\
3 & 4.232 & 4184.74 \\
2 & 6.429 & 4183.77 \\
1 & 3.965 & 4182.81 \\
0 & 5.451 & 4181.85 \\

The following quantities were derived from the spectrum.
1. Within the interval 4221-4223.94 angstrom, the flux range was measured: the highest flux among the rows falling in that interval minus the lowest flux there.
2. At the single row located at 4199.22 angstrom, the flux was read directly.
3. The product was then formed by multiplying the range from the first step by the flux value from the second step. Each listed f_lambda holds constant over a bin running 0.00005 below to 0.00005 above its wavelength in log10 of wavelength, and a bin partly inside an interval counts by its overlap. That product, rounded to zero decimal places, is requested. 8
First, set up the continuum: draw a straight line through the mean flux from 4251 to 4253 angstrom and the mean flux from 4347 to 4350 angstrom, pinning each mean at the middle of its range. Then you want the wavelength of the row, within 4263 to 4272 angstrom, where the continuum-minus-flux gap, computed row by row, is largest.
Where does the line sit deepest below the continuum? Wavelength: 4263.52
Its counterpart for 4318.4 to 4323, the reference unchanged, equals 4320.84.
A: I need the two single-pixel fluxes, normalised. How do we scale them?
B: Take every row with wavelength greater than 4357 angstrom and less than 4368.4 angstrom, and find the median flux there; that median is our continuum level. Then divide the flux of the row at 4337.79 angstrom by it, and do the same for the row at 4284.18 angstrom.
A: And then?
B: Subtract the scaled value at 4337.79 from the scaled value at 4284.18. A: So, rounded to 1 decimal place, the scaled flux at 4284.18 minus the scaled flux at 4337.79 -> 0.0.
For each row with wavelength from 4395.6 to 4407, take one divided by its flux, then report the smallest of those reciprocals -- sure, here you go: 0.087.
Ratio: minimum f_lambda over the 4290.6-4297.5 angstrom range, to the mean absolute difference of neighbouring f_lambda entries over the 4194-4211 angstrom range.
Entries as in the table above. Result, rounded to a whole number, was 5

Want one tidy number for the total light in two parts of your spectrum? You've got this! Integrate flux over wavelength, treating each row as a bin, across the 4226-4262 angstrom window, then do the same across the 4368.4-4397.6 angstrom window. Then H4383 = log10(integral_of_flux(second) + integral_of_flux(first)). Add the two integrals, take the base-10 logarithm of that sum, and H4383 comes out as 2.75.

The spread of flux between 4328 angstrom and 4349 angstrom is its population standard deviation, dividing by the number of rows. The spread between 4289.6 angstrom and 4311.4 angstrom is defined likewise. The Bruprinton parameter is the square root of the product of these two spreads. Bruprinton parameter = 1.42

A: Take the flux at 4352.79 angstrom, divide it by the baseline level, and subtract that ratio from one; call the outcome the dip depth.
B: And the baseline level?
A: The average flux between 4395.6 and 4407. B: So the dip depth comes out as 0.24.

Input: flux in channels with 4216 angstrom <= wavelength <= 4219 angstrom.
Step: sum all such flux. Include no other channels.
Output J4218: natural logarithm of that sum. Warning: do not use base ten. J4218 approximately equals 3.15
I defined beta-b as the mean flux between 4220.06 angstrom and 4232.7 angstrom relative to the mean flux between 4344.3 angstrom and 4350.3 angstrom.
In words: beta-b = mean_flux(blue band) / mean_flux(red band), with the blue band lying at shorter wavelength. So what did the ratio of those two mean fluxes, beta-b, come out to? 0.86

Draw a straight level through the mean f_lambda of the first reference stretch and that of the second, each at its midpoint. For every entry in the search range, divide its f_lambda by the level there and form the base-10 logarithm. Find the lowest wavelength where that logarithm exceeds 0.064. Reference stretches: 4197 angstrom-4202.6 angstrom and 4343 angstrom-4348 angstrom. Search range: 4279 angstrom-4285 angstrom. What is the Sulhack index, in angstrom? 4281.23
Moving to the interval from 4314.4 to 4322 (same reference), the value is 4314.87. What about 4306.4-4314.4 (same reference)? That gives 4308.92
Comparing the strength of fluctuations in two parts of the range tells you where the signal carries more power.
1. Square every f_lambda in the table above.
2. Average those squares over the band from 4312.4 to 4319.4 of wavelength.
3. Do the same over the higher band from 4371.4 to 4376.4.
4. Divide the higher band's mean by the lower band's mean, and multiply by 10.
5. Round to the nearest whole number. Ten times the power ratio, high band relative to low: 10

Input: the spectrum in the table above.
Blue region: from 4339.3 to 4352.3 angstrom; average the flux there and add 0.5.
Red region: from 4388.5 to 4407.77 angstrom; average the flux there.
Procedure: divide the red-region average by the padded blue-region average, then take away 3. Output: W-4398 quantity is -1.90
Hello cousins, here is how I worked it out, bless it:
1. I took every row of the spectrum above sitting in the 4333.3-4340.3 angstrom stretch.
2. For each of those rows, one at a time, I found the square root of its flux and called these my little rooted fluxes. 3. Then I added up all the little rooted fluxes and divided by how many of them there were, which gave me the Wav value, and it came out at 3.2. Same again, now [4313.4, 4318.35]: 3.2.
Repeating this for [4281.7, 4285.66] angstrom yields 3.0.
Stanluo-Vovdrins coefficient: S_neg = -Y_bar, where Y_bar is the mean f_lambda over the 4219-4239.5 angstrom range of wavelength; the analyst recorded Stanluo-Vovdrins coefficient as -7.6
